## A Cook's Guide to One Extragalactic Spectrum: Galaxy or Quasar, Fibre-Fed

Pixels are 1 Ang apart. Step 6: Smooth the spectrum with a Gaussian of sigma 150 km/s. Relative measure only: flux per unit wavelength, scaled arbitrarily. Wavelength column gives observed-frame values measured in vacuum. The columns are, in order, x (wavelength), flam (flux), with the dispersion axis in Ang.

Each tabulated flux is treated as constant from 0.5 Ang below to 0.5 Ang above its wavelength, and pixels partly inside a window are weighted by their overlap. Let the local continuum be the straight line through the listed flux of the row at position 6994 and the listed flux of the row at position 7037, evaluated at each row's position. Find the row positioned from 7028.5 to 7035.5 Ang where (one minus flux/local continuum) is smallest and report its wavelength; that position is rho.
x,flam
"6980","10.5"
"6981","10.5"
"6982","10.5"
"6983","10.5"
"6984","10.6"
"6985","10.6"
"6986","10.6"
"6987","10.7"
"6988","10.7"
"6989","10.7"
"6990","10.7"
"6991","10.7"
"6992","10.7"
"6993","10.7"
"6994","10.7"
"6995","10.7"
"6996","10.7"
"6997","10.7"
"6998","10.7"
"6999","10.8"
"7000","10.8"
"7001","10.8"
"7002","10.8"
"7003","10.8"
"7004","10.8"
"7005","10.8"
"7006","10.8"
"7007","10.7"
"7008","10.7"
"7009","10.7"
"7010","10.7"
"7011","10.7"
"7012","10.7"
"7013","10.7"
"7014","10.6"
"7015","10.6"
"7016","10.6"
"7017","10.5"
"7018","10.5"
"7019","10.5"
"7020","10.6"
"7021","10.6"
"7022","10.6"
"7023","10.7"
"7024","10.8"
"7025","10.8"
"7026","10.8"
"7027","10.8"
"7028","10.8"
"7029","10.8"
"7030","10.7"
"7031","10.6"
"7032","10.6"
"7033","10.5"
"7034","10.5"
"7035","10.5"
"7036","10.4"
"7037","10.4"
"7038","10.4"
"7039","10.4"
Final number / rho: 7029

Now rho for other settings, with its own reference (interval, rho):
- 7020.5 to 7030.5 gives 7029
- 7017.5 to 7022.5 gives 7022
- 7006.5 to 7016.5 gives 7013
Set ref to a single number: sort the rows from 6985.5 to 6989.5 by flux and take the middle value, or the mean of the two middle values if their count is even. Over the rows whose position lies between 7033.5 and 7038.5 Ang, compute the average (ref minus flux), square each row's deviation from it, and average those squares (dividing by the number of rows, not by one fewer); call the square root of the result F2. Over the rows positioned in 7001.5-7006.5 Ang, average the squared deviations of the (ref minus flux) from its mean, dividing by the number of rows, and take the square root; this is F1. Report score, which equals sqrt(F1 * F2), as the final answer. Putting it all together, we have 0.00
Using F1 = 0.00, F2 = 0.049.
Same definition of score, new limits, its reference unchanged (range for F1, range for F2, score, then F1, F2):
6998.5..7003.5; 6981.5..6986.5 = 0.00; 0.00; 0.049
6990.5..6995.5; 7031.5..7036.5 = 0.00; 0.00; 0.063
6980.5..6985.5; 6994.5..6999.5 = 0.04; 0.05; 0.040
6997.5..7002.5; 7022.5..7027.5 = 0.04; 0.04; 0.040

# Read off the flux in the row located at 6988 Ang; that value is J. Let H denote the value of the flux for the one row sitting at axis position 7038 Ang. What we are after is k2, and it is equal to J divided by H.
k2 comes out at 1.03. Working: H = 10.4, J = 10.7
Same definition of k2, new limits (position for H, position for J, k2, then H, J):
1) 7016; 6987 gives 1.01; 10.6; 10.7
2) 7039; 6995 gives 1.03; 10.4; 10.7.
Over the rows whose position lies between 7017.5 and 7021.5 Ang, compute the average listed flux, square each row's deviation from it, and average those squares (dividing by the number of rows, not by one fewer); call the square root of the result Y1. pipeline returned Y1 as 0.05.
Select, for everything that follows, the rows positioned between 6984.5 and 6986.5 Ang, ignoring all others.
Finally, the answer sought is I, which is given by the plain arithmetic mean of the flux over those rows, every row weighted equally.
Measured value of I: 10.6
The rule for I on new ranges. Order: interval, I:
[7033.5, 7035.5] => 10.5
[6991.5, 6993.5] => 10.7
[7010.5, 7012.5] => 10.7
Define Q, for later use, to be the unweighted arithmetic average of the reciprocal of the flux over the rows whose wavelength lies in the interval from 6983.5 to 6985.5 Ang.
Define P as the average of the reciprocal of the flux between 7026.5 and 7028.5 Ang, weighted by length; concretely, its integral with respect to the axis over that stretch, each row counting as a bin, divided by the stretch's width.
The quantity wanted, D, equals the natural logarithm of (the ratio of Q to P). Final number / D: 0.019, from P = 0.0926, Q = 0.0943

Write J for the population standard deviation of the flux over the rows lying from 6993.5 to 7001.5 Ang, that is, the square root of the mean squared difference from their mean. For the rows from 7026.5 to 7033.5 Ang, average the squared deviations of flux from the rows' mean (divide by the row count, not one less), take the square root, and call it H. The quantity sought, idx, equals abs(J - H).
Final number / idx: 0.064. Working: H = 0.112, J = 0.048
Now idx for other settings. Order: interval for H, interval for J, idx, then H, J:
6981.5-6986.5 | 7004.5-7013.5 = 0.007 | 0.049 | 0.042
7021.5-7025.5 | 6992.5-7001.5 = 0.036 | 0.083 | 0.047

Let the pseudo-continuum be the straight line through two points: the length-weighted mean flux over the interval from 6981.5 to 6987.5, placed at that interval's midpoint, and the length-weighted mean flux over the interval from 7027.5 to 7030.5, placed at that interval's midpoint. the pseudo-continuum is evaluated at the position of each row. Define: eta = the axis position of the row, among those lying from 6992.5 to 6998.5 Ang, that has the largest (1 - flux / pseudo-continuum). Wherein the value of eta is 6998 Ang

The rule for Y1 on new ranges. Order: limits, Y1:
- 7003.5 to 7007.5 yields 0.04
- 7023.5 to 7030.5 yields 0.03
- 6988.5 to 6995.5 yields 0.00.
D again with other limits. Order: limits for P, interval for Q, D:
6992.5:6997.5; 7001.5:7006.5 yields -0.009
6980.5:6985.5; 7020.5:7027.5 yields -0.018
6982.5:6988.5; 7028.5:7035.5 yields 0.002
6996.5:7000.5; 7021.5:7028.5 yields -0.001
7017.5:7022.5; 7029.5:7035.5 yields -0.001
